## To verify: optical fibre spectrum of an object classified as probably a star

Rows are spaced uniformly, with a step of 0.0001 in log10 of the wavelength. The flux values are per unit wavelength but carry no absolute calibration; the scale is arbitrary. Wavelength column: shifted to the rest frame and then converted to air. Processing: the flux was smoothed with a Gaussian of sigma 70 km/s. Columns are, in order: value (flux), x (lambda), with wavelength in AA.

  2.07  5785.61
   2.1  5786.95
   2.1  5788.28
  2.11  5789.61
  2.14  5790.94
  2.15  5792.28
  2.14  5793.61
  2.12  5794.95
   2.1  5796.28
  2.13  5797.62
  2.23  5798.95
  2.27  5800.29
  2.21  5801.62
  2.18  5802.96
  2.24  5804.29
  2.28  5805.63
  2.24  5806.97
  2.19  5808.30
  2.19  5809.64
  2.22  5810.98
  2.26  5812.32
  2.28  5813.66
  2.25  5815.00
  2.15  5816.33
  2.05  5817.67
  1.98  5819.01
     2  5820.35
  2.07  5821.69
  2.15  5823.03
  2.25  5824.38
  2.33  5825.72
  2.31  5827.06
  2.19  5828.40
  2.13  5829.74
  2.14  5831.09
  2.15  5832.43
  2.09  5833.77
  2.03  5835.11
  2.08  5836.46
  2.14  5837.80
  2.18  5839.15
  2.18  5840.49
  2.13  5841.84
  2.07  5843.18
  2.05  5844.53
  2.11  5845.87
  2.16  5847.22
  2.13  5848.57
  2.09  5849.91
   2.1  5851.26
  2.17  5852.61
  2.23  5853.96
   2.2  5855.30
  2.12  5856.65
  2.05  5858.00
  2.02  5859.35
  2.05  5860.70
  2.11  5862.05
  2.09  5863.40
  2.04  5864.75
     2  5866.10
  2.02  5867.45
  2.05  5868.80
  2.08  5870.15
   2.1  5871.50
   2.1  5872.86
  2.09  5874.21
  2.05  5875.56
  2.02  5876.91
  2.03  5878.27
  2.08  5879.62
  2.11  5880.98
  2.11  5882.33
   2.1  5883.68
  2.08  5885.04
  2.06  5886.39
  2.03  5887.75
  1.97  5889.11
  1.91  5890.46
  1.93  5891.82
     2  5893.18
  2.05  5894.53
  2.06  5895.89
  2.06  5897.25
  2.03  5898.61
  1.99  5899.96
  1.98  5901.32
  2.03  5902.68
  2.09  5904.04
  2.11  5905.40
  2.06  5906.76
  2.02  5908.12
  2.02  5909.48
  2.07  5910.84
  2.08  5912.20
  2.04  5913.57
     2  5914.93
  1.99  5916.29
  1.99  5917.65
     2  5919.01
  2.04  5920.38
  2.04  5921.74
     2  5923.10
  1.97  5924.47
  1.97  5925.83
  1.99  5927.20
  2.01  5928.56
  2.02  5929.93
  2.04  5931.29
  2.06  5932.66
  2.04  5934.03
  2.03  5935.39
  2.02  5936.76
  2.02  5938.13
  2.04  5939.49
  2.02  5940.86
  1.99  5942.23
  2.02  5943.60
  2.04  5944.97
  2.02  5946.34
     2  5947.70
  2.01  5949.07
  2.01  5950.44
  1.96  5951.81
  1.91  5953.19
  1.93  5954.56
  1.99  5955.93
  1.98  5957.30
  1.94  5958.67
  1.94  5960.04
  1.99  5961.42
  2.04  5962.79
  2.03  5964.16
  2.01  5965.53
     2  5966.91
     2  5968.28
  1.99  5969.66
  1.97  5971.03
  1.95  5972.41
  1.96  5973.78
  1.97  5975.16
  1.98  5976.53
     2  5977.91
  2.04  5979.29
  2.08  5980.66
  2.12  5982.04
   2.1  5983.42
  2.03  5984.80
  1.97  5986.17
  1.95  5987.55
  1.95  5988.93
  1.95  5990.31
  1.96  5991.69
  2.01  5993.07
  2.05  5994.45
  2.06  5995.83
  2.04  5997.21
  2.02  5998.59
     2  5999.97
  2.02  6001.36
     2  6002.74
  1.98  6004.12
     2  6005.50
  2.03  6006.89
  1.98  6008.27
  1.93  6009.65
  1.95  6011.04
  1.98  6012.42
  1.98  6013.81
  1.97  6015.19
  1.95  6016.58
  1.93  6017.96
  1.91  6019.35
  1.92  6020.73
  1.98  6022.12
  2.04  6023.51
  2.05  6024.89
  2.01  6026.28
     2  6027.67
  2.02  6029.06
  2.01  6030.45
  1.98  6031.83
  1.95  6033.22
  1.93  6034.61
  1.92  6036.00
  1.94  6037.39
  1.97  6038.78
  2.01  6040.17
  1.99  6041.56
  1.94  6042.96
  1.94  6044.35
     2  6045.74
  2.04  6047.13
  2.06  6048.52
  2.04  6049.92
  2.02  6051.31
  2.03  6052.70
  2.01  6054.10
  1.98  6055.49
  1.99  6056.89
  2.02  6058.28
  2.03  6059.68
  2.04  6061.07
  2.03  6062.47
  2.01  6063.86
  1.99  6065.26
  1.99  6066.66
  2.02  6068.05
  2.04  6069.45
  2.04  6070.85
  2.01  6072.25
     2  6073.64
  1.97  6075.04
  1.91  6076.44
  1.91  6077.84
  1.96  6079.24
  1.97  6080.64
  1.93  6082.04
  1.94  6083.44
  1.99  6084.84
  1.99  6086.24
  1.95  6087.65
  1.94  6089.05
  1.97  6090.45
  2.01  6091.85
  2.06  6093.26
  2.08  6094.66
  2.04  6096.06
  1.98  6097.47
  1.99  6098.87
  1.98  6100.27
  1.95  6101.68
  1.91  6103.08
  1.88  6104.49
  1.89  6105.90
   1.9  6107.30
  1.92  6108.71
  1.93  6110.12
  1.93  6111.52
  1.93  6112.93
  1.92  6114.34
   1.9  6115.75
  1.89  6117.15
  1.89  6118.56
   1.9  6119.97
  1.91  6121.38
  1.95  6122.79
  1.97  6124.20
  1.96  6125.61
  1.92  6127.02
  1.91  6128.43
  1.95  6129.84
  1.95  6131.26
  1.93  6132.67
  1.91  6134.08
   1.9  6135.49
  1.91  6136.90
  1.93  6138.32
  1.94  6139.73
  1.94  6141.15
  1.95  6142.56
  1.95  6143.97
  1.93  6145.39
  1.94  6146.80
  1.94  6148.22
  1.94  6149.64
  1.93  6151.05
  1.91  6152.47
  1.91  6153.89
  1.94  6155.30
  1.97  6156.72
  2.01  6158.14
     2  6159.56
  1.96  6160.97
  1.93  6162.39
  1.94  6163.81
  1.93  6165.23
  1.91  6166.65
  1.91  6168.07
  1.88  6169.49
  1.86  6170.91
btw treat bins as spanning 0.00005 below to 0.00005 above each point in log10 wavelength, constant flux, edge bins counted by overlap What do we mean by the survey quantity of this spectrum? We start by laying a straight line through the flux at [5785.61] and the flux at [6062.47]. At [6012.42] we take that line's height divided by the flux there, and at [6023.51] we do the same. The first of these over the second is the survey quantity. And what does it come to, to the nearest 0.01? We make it 1.03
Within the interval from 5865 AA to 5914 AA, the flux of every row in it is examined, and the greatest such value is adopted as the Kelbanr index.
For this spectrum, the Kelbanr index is 2.11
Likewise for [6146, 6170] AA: 2.01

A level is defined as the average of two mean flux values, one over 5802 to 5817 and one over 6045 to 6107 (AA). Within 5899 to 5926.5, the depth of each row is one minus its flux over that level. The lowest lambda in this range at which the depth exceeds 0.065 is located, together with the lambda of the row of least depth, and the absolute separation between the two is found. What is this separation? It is 19.1 AA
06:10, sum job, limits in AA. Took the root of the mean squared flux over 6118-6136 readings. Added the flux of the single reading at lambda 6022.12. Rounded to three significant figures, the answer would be 3.91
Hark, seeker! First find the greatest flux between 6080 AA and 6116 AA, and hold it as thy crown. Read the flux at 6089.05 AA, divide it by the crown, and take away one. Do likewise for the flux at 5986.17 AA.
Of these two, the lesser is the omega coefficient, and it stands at -0.067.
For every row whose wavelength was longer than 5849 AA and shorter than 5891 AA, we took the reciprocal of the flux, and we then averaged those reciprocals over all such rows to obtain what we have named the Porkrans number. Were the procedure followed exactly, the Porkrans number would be 0.483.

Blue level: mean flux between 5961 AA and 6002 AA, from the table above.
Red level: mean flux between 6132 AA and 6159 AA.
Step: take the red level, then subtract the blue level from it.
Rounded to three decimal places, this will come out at -0.072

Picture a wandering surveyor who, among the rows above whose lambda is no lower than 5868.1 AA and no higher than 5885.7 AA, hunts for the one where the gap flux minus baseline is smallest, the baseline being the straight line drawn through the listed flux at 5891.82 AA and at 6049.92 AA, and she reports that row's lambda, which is 5876.91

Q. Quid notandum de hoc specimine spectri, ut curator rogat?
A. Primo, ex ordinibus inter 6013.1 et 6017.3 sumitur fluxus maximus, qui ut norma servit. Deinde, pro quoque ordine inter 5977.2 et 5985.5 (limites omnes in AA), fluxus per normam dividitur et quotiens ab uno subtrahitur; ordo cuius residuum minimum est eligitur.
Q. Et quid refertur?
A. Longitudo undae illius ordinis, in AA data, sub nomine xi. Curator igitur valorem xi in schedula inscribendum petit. 5982.04 AA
